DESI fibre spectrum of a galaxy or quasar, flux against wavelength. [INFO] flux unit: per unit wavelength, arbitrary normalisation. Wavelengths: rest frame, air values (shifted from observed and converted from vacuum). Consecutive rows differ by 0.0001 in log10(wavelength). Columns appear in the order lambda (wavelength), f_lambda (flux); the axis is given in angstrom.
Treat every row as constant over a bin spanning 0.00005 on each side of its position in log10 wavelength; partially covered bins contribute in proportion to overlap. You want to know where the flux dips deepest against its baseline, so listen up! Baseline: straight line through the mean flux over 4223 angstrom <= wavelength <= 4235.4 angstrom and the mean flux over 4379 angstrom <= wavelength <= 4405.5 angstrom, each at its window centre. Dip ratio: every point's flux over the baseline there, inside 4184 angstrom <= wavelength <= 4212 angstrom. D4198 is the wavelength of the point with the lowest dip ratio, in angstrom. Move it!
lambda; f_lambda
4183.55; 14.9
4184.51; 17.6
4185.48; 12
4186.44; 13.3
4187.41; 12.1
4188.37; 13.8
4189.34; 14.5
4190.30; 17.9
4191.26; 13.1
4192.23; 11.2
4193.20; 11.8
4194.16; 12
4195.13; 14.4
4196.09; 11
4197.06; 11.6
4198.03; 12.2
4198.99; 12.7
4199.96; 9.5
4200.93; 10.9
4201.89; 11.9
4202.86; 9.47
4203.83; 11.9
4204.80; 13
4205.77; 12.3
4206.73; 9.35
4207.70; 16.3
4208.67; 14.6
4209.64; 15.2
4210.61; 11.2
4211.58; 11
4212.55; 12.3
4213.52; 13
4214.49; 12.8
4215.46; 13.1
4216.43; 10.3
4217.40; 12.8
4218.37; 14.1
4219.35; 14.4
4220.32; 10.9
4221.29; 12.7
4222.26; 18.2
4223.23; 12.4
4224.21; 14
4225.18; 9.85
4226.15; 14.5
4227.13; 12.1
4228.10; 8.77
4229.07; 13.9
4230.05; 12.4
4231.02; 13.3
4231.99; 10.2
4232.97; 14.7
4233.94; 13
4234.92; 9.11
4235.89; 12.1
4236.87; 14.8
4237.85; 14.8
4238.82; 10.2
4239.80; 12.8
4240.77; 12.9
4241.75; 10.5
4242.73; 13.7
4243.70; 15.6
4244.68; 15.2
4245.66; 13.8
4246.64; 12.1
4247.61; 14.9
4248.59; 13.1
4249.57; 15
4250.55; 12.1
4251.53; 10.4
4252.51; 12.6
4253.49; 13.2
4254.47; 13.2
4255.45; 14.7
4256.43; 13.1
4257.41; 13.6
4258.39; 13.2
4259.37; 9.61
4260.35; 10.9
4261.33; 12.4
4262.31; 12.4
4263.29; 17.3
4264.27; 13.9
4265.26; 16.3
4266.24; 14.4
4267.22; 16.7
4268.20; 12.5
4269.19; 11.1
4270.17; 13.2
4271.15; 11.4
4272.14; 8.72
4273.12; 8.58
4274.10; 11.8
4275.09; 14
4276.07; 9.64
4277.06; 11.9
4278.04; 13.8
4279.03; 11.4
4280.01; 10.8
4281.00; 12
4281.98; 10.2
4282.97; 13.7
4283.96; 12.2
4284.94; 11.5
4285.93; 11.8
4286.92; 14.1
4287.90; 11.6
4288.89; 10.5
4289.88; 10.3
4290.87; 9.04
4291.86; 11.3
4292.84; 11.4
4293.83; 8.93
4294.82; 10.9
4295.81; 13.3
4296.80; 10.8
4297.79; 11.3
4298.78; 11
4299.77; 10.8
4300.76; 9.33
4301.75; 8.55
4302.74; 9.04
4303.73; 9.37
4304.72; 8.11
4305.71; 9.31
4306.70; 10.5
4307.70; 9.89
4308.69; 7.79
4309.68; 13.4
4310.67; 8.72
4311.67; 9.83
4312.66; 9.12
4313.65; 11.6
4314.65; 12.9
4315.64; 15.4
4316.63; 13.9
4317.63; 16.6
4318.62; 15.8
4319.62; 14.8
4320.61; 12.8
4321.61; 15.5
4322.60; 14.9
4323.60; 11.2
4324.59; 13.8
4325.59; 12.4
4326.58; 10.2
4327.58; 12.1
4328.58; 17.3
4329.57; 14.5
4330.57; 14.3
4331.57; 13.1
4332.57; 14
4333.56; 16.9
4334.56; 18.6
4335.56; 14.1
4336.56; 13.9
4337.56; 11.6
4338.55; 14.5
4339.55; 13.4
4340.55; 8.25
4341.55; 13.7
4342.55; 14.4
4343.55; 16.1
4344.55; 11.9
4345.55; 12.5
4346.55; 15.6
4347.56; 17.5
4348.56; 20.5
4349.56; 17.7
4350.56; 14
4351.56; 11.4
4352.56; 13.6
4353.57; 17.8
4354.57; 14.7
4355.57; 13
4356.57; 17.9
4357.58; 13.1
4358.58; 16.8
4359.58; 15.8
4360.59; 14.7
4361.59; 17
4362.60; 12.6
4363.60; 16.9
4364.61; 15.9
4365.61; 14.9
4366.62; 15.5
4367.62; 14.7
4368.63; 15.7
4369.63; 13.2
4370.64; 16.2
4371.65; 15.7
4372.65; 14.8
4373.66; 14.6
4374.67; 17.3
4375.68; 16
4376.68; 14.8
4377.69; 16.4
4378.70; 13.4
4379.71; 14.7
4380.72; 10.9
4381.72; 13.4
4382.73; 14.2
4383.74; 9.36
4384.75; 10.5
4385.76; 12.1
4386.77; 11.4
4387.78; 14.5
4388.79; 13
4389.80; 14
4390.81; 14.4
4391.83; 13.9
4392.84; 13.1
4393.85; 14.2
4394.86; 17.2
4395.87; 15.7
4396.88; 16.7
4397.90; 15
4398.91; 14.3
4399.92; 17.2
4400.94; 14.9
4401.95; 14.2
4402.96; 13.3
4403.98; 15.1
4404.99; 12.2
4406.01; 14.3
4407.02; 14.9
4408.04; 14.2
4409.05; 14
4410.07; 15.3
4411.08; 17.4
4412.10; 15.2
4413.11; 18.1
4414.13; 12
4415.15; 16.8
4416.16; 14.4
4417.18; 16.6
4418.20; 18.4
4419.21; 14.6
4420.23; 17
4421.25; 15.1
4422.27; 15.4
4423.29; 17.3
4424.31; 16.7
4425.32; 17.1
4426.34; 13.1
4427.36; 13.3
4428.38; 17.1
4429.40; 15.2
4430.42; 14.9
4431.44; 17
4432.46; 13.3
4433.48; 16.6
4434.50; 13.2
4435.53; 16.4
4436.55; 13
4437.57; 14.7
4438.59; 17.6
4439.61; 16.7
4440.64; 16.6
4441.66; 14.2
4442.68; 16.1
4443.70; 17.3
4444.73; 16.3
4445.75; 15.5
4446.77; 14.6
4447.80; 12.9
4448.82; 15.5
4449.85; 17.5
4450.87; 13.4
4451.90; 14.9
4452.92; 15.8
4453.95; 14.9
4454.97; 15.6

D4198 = 4206.73 angstrom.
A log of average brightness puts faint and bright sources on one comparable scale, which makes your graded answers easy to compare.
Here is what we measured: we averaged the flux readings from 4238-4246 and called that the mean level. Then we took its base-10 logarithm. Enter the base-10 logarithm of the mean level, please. 1.12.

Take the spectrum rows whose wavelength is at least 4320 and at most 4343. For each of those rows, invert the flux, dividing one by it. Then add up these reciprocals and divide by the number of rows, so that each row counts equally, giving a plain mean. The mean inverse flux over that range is 0.075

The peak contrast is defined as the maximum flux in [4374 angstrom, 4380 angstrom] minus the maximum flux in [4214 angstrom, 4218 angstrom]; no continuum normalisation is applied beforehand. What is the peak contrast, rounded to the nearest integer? 4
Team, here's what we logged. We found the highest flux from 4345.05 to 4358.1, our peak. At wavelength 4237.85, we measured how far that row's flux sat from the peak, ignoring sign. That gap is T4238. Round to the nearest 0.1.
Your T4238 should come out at 5.7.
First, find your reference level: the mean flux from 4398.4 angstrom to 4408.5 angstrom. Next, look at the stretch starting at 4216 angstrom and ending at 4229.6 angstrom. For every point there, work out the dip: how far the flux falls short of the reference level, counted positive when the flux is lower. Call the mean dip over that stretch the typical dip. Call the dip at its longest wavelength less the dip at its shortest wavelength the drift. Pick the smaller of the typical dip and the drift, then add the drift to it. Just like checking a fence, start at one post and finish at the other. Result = -7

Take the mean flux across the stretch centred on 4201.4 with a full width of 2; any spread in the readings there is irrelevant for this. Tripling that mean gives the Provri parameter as 34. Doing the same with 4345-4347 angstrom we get 42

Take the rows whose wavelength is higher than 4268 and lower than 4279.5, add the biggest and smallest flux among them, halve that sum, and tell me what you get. 11.3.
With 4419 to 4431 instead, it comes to 15.2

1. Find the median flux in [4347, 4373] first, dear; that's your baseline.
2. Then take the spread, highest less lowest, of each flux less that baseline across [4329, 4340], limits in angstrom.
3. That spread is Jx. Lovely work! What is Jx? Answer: 7.0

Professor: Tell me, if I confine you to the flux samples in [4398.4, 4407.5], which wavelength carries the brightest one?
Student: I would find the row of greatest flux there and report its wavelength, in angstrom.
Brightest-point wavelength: 4399.92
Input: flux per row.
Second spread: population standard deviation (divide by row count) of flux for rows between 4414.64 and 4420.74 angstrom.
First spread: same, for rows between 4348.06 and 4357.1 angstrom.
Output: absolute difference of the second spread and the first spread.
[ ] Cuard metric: 1.4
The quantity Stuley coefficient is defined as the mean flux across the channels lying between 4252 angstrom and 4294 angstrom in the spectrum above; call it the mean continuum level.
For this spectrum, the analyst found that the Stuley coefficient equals 12.2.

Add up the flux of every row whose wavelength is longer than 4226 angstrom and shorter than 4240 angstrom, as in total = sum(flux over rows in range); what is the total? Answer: 187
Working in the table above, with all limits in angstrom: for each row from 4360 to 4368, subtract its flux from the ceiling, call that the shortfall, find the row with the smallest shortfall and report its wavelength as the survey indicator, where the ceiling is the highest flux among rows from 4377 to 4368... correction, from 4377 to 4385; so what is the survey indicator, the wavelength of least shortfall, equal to 4361.59 angstrom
